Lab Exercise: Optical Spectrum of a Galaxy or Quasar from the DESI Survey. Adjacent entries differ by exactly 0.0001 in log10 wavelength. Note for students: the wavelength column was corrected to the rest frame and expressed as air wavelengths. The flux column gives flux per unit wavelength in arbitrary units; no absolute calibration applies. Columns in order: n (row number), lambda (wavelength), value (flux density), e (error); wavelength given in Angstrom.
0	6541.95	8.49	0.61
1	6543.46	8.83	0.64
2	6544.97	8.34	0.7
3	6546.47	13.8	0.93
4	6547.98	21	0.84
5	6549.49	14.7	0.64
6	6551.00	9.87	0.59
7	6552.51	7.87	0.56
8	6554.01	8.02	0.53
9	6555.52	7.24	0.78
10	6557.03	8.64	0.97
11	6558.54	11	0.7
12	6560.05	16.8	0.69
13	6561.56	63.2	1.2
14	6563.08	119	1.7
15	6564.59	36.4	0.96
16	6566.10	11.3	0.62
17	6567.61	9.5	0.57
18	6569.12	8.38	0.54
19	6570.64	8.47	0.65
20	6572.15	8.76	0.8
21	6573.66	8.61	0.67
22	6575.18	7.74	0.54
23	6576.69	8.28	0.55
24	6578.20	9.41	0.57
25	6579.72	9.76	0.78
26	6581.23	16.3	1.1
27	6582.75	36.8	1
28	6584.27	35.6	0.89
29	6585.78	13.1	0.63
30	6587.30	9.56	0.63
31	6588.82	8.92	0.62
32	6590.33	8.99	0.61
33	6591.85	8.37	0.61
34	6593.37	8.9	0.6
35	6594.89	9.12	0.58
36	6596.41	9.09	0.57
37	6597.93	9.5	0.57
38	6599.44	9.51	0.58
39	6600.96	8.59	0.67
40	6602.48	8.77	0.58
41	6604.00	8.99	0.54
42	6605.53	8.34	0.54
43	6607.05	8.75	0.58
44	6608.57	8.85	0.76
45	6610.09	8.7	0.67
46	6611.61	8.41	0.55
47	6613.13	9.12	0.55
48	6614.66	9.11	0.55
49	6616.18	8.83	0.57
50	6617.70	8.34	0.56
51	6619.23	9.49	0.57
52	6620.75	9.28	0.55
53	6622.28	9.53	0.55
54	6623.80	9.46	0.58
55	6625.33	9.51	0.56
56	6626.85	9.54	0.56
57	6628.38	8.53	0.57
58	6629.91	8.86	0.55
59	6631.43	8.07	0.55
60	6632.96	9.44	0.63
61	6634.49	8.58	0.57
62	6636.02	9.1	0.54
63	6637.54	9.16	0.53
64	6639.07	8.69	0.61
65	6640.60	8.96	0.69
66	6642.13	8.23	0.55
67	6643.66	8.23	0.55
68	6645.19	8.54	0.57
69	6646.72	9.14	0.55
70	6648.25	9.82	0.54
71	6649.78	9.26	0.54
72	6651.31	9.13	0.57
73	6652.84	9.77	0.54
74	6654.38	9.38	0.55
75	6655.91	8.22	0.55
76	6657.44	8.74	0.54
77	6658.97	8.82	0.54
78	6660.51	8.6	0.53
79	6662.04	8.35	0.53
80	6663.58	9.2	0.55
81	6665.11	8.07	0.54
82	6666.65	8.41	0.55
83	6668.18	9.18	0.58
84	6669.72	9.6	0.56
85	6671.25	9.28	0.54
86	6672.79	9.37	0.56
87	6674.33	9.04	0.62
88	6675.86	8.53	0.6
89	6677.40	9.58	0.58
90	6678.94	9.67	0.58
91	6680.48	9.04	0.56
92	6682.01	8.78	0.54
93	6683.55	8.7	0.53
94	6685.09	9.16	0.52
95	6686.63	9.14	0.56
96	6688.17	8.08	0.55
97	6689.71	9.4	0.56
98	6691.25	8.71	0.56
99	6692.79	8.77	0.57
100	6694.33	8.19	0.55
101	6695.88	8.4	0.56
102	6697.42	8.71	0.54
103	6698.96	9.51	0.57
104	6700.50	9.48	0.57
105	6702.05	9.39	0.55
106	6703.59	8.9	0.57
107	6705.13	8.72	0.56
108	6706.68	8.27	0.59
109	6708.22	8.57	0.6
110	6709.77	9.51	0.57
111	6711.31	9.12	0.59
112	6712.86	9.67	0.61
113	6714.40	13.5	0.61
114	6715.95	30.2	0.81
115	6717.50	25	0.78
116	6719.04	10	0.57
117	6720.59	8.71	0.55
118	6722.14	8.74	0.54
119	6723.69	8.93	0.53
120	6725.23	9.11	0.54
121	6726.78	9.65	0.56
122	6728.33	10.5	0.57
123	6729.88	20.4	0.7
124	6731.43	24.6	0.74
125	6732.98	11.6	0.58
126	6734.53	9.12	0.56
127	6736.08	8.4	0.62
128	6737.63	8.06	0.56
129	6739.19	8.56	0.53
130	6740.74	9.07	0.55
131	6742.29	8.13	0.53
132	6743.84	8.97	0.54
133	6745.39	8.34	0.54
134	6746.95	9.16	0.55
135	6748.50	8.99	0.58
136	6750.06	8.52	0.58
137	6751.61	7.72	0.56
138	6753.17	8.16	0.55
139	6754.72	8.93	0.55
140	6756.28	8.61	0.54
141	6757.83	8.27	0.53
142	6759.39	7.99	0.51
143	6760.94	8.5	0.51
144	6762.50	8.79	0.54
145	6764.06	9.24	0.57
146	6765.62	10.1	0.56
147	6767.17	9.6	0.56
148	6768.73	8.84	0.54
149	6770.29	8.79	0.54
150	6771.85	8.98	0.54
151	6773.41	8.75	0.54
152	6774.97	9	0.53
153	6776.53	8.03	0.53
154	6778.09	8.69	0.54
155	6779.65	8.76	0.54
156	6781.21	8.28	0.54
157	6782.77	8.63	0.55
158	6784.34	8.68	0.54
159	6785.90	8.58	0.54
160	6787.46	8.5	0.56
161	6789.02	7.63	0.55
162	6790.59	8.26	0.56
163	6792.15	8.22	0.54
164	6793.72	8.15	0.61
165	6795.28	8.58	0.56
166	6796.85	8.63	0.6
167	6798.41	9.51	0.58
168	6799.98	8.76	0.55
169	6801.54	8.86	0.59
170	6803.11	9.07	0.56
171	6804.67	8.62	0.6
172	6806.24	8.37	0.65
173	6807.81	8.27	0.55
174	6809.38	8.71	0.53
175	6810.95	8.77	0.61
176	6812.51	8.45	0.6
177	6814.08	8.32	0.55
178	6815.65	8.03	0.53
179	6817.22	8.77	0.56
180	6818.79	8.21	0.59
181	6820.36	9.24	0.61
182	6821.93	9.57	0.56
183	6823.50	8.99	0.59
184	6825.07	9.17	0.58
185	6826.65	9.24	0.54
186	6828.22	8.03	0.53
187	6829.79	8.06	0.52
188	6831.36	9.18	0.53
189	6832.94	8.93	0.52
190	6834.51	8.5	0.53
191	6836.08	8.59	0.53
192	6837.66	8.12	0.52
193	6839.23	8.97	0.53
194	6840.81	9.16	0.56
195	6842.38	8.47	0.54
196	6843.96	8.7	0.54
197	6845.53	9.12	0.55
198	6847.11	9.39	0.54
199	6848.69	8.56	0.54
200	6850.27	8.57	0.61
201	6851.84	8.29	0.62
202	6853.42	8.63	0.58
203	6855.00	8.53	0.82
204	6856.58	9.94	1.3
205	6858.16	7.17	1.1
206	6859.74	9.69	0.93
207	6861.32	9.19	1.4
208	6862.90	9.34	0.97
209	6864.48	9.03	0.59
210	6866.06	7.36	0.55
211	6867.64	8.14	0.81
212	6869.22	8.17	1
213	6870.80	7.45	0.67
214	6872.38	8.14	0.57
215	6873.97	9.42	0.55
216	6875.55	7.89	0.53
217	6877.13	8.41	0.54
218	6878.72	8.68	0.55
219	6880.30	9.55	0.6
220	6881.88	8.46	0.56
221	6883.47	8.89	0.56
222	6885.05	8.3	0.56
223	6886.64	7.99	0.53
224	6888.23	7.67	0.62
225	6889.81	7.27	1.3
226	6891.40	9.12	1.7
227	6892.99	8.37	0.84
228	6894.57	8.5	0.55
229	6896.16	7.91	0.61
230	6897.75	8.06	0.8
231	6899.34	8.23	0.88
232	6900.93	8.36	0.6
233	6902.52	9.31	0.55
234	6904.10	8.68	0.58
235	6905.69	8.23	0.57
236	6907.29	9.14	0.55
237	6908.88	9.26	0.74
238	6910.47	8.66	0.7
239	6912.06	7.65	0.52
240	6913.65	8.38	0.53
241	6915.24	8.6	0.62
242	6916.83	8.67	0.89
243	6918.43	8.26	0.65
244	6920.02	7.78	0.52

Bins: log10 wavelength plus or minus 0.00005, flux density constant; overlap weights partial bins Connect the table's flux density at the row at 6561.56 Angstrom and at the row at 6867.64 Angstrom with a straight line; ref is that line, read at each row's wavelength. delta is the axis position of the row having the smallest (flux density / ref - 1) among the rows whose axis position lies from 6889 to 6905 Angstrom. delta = 6889.81 Angstrom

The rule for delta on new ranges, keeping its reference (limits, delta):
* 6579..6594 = 6591.85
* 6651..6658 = 6655.91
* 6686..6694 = 6688.17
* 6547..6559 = 6555.52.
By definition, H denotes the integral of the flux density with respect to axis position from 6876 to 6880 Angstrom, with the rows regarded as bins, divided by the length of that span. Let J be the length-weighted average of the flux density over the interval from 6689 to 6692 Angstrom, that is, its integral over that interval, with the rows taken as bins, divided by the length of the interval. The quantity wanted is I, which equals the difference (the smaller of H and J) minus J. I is -0.44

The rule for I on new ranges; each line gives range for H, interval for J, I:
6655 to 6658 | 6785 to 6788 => -0.04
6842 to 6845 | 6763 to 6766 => -0.86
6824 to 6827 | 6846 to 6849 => 0.00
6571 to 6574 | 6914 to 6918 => 0.00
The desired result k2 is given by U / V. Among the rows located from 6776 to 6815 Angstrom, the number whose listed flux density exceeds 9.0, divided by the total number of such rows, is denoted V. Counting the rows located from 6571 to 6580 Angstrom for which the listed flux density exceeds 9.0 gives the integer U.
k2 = 25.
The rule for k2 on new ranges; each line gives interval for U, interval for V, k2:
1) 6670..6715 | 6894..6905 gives 112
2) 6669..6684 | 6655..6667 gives 56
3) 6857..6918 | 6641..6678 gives 18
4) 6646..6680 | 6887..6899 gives 98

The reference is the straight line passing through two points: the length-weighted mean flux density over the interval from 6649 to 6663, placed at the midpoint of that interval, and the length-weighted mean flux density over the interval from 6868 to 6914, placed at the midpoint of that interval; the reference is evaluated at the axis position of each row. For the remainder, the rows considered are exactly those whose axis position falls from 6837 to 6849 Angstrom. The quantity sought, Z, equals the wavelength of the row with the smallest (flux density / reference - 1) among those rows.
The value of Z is 6837.66 Angstrom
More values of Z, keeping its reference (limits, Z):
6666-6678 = 6666.65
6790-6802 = 6793.72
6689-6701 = 6694.33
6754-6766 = 6759.39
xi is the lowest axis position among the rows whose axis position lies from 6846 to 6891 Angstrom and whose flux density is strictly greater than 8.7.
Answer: 6847.11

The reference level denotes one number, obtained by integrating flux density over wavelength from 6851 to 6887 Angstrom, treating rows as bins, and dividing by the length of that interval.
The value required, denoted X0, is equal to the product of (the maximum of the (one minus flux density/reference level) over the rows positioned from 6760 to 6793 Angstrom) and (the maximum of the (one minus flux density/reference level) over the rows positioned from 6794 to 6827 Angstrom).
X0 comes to 0.0067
